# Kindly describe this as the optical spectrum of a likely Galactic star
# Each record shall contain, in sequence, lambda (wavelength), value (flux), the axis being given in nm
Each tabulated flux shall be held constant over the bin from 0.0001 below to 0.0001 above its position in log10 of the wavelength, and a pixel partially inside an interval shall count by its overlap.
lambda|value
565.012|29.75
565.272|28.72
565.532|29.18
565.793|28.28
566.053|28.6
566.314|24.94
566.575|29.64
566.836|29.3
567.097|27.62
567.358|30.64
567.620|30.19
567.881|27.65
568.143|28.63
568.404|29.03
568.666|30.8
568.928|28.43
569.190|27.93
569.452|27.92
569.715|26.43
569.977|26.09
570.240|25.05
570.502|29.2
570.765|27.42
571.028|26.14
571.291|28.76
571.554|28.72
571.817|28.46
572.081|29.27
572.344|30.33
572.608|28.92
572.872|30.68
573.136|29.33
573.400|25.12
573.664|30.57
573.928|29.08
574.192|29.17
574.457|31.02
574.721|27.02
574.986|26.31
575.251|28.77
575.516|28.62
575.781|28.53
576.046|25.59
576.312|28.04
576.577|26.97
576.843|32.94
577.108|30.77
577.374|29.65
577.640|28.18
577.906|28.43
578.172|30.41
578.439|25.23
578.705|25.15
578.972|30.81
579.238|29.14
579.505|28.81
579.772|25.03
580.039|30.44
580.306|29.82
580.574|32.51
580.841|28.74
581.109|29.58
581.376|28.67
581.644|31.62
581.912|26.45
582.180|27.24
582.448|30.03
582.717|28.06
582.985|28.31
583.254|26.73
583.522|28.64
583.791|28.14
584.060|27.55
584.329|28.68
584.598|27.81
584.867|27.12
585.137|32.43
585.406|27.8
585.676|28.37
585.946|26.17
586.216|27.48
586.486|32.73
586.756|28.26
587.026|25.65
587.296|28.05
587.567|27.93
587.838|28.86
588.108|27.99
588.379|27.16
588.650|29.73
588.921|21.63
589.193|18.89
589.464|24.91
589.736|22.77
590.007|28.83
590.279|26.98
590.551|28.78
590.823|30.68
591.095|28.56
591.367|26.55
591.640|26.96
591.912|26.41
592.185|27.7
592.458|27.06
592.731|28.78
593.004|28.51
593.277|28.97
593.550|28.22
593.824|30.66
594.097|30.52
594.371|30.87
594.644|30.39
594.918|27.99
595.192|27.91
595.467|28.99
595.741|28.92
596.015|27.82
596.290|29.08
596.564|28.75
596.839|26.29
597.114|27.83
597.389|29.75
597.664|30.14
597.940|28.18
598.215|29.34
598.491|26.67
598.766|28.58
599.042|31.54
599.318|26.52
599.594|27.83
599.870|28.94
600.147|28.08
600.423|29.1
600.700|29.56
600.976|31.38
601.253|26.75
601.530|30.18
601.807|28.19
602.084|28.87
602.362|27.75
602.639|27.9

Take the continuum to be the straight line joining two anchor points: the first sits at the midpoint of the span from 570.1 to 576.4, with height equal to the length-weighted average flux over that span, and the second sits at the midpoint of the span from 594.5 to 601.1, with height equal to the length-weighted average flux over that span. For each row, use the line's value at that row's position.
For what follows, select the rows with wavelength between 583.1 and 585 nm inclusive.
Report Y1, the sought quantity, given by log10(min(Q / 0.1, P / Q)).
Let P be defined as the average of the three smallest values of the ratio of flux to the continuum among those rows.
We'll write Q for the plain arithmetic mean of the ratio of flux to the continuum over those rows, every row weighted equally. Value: -0.011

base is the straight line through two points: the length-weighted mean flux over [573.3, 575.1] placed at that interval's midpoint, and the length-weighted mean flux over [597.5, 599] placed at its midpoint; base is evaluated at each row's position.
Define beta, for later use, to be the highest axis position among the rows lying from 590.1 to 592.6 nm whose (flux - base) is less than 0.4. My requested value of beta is 592.458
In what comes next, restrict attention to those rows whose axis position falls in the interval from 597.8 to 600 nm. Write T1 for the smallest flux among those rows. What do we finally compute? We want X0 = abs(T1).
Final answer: 26.5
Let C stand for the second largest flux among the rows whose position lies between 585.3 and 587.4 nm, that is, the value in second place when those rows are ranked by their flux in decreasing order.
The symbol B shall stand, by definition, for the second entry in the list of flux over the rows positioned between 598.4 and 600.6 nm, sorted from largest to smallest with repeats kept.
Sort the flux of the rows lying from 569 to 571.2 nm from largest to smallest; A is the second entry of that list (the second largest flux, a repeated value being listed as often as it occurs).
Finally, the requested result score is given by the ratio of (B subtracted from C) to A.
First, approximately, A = 27.93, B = 29.1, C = 28.37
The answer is -0.03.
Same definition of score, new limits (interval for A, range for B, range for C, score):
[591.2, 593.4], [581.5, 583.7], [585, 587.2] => 0.08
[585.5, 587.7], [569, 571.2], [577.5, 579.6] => 0.09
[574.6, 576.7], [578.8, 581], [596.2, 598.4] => -0.04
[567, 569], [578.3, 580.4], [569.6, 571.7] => -0.05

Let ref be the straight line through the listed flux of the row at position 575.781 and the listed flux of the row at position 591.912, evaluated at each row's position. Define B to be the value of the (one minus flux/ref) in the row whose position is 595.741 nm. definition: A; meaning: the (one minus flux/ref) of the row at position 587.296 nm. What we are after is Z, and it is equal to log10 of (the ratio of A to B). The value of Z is -0.5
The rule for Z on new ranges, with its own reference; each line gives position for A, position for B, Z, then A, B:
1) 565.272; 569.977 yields -0.4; 0.04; 0.11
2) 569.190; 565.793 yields 0.0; 0.05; 0.05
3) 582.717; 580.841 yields -0.3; -0.02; -0.03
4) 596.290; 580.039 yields 0.2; -0.13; -0.09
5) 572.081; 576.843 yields -1.3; -0.01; -0.16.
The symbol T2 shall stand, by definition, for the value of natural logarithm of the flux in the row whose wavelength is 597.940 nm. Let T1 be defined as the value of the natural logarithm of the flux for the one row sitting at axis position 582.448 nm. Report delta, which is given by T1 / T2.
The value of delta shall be 1.02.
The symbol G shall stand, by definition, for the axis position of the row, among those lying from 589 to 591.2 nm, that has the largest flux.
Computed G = 590.823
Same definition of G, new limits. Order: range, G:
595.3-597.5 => 597.389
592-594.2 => 593.824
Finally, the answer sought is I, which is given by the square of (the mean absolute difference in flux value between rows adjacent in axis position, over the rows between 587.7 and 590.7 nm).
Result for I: 11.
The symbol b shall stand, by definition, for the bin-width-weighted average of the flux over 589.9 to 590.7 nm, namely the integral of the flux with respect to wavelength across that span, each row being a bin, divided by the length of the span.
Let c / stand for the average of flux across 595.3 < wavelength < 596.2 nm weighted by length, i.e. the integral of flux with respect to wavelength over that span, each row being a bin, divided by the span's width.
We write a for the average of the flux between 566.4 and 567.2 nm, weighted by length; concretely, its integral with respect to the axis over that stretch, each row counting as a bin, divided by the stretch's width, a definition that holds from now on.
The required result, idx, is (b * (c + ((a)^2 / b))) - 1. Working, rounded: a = 28.7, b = 28.2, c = 28.6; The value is 1627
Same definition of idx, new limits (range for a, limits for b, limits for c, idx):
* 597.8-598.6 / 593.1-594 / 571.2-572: 1629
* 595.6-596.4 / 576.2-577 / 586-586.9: 1675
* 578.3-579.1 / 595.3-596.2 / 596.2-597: 1529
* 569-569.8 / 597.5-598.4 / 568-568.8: 1614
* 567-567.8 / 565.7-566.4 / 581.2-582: 1663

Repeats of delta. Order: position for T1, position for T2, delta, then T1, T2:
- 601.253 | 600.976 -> 0.95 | 3.29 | 3.45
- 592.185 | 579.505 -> 0.99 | 3.32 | 3.36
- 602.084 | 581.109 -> 0.99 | 3.36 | 3.39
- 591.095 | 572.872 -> 0.98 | 3.35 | 3.42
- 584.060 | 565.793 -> 0.99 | 3.32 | 3.34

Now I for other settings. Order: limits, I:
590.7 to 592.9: 2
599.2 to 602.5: 3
